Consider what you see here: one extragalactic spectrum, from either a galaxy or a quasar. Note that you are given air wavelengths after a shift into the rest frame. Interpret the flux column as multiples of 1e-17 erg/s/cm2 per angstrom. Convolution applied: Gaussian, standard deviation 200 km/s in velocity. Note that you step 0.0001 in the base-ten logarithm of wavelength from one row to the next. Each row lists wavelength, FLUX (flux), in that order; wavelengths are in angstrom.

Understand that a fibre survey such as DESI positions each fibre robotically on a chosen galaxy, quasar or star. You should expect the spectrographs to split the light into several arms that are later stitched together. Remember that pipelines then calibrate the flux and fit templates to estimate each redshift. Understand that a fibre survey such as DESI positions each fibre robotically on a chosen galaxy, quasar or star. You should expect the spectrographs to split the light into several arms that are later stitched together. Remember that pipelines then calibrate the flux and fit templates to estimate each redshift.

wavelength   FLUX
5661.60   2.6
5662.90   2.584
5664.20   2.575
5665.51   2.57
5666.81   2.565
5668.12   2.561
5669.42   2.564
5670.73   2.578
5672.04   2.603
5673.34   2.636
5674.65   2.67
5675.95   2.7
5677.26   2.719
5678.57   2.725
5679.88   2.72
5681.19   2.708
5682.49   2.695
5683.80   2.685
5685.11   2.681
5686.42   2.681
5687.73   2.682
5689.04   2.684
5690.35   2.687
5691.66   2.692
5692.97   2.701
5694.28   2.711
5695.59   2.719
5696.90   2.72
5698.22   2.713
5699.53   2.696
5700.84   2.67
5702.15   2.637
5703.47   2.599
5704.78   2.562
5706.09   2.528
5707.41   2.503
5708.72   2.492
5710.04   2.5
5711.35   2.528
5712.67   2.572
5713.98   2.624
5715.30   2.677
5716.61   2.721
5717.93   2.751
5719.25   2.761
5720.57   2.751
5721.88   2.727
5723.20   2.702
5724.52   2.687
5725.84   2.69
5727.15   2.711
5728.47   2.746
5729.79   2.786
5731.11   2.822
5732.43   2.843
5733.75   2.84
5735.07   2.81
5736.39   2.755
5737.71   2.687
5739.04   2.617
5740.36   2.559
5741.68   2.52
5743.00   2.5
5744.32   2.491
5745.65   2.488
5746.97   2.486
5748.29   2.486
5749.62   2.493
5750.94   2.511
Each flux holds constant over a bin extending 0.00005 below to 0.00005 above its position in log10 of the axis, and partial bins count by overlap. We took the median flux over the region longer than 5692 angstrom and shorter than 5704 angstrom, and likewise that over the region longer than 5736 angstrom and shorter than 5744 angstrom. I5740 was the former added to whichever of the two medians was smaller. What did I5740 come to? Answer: 5.29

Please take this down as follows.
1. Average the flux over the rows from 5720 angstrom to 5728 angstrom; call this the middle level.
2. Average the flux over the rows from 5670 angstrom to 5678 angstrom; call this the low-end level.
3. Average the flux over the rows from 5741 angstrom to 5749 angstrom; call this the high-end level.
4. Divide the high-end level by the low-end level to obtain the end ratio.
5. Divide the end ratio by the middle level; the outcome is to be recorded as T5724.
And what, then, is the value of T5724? 0.35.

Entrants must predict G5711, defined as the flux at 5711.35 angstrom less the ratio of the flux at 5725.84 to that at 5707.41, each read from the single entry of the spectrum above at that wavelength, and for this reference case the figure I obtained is 1.45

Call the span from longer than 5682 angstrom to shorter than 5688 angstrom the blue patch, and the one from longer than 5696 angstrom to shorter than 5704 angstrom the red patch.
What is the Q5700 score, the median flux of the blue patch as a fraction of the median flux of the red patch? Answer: 1.00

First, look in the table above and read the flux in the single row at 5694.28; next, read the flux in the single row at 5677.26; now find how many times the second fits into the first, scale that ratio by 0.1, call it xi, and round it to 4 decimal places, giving 0.0997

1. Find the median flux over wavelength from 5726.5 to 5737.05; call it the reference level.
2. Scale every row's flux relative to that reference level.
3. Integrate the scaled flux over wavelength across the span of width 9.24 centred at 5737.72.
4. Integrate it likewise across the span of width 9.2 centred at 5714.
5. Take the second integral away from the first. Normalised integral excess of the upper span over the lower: 0.2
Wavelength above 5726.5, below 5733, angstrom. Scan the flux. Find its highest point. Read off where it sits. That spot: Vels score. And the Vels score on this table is 5732.43 angstrom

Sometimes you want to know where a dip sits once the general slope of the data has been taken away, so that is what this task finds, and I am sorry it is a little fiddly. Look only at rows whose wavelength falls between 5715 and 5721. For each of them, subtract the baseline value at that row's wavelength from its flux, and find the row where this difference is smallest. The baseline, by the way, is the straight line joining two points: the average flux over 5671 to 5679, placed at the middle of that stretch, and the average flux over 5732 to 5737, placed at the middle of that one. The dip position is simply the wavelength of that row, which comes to 5715.30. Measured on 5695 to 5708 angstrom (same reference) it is 5707.41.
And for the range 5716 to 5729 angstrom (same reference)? 5725.84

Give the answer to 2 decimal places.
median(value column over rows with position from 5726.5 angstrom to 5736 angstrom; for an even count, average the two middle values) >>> 2.81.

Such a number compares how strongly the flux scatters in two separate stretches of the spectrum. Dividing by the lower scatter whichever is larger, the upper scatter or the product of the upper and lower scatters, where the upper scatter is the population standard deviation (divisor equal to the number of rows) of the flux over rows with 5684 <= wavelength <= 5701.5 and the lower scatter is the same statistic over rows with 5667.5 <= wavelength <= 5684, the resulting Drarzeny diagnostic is 0.26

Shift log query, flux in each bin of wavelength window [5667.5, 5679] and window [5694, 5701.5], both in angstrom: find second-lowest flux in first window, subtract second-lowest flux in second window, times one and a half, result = -0.20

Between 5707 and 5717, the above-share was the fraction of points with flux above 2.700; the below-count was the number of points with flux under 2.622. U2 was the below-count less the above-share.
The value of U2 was 4.9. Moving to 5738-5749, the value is 8.0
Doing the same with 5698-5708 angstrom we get 3.9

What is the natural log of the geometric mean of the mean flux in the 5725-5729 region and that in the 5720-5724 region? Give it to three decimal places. 1.001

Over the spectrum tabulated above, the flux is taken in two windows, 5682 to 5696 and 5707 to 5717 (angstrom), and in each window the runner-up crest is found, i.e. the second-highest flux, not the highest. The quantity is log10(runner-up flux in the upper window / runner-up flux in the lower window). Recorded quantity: -0.01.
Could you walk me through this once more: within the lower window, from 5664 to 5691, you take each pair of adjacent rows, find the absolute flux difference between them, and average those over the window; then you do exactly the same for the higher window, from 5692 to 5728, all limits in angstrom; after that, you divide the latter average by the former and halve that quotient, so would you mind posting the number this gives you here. 1.0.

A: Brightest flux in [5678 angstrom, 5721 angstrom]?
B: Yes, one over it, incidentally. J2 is 0.362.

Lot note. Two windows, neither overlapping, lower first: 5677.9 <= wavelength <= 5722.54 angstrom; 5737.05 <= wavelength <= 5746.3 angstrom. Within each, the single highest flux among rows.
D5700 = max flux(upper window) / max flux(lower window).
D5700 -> 0.973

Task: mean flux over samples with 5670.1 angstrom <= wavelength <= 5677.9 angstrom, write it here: 2.65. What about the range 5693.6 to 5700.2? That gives 2.71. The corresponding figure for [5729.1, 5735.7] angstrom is 2.82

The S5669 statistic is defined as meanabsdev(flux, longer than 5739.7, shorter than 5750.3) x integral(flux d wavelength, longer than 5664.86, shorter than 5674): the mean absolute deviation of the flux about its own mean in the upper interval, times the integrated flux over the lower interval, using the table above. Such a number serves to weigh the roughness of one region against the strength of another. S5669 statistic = 0.43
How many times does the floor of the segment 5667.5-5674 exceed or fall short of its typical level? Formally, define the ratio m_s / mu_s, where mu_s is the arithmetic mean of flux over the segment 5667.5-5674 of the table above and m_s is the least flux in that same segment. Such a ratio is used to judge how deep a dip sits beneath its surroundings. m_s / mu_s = 0.989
